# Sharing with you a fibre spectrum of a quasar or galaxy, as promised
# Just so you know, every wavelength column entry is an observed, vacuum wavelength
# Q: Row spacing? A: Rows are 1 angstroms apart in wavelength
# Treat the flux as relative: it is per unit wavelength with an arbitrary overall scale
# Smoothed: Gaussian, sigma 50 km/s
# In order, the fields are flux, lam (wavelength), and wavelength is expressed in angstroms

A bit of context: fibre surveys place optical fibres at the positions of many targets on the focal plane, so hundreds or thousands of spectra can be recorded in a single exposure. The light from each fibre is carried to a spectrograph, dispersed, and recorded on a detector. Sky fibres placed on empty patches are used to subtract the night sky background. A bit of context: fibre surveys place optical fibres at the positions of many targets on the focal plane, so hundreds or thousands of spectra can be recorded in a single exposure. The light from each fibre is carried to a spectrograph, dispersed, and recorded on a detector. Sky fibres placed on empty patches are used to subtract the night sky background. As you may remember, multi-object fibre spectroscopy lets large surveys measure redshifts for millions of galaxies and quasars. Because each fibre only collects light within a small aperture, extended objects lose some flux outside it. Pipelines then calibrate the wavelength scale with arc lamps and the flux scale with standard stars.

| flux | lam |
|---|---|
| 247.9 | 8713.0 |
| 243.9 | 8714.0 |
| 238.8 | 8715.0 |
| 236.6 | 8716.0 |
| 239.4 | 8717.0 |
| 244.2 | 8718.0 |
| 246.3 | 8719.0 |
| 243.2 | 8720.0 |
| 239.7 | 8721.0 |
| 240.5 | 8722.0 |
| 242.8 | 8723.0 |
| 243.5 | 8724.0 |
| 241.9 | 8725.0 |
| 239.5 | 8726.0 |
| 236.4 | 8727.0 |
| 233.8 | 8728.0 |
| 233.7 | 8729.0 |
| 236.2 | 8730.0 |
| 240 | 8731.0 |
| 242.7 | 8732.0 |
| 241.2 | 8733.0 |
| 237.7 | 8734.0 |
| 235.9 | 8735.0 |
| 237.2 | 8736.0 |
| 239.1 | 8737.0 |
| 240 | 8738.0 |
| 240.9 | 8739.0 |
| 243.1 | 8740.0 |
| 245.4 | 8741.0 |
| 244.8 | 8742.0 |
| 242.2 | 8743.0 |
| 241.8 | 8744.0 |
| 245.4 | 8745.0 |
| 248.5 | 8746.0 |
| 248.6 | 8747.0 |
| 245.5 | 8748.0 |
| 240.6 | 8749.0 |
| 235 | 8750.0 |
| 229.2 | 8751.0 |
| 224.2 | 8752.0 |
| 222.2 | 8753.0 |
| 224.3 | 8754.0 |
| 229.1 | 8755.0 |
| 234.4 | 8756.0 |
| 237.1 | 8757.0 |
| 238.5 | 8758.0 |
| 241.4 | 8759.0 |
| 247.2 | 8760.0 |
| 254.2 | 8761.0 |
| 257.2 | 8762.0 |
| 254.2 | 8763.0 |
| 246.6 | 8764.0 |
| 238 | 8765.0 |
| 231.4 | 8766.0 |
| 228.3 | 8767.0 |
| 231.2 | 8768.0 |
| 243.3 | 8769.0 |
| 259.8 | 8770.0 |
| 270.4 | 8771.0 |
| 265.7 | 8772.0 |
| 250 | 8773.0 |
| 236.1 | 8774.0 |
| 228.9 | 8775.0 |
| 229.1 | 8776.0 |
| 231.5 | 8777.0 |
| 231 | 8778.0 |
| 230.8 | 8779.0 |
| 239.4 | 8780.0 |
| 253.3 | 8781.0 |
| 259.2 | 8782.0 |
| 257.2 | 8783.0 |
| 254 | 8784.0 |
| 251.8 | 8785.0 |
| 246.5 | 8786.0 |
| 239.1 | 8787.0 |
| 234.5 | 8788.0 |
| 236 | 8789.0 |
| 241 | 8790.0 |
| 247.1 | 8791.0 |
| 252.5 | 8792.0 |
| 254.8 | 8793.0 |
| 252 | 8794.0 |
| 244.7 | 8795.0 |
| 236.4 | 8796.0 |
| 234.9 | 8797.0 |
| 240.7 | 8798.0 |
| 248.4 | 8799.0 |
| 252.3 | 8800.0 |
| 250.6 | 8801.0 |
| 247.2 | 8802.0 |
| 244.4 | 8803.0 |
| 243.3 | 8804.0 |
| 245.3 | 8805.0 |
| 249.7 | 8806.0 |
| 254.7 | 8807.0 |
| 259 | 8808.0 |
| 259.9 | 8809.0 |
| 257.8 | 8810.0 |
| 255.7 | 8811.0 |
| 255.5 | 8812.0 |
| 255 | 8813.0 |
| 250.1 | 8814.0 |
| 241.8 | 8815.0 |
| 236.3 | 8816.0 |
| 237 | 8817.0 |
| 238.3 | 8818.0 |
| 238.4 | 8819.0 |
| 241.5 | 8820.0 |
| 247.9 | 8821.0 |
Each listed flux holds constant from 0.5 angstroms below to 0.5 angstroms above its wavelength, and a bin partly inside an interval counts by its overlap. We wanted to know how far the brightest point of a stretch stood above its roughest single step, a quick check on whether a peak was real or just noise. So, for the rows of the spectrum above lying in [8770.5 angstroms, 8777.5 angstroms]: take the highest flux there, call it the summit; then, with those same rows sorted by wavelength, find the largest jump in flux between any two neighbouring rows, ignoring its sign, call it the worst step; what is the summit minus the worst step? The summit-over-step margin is 255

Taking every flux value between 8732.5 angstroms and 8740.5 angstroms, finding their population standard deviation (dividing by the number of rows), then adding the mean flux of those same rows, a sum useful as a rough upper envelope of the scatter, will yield 242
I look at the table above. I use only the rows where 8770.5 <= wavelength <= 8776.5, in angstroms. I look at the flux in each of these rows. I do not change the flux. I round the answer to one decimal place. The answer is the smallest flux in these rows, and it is 228.9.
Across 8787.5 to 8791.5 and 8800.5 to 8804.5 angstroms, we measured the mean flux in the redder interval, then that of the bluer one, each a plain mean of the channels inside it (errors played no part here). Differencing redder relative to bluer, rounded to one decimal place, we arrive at 6.7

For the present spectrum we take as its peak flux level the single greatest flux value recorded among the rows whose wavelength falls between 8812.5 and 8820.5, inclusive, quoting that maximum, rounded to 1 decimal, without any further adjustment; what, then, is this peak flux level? 255.0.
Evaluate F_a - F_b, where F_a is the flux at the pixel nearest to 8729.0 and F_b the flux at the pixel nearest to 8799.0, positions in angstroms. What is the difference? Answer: -15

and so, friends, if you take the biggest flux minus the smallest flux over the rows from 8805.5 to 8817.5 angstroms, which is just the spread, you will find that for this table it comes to 24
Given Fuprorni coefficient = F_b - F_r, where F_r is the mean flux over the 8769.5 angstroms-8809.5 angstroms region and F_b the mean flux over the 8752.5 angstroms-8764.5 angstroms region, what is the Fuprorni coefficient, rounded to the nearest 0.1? -6.0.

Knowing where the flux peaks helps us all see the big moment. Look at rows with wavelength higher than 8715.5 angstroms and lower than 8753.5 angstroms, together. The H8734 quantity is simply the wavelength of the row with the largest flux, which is 8747.0 angstroms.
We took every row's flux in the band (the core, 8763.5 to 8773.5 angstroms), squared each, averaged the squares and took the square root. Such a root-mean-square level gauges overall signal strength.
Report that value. 247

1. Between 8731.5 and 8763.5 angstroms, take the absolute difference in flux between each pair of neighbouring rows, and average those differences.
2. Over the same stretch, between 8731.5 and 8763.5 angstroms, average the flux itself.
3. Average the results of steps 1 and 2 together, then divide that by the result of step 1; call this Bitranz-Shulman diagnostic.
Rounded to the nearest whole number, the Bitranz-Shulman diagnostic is 41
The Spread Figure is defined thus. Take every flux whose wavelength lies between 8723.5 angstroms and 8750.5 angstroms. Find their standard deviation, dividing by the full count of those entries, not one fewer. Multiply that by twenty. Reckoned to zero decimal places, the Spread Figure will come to 81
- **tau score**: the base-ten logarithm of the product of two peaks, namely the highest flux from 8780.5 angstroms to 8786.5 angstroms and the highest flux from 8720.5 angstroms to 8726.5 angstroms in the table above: 4.80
